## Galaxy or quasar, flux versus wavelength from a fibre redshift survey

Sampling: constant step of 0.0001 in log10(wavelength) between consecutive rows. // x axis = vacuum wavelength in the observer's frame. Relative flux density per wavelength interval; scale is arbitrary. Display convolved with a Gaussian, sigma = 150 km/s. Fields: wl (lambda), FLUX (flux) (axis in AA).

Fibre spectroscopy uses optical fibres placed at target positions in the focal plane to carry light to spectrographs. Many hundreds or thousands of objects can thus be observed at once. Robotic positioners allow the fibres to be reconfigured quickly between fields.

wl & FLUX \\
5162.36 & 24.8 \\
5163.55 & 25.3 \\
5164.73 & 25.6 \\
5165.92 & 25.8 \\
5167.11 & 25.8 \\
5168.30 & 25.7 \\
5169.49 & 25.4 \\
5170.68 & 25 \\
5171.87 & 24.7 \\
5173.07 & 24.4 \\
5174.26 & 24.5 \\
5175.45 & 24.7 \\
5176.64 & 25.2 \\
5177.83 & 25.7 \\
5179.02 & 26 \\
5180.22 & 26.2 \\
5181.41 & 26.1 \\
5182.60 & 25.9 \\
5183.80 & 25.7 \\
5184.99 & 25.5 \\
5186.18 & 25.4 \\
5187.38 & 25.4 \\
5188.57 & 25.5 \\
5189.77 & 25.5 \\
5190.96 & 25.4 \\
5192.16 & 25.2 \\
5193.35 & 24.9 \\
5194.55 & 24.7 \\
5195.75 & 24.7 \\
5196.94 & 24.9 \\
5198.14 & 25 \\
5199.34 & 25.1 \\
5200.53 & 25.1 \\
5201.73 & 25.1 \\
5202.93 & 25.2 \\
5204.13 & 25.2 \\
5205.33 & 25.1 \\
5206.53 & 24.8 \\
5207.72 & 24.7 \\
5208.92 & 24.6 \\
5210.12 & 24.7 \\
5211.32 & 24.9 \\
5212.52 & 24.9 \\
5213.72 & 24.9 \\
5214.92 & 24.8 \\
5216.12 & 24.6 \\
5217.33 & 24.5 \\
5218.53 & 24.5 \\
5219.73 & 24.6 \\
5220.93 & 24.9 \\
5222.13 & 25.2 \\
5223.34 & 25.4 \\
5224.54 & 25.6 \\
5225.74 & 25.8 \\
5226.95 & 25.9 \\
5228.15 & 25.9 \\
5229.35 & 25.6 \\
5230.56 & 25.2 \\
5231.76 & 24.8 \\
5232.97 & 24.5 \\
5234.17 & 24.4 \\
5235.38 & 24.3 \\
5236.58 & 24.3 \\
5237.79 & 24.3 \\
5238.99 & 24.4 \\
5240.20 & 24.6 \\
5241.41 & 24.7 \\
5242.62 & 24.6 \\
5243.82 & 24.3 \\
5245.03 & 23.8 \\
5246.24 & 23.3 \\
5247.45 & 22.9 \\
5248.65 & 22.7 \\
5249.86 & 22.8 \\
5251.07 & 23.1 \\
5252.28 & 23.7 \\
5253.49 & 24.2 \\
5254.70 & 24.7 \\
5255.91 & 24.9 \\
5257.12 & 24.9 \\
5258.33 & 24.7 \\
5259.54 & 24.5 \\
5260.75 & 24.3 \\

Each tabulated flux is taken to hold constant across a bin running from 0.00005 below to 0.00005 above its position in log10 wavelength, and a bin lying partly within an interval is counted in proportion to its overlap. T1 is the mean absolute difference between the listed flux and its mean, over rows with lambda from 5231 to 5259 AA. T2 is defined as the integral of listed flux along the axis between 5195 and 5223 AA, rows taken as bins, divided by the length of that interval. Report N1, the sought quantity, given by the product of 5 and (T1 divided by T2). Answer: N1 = 0.115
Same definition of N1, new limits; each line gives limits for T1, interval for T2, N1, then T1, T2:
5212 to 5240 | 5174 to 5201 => 0.089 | 0.45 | 25.3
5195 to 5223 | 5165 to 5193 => 0.038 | 0.19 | 25.4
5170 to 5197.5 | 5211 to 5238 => 0.088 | 0.44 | 25.0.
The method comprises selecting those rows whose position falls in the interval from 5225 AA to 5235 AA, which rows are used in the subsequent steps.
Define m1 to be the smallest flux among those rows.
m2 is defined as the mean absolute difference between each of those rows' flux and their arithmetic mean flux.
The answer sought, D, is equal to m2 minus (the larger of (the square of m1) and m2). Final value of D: -595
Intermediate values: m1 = 24.4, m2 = 0.54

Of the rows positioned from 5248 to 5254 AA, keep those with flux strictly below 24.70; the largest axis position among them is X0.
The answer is 5253.49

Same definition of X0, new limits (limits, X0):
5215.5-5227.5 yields 5219.73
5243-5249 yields 5248.65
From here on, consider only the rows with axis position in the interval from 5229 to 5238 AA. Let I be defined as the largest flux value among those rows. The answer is 25.6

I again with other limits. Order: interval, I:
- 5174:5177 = 25.2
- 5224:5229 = 25.9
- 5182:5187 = 25.9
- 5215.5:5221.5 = 24.9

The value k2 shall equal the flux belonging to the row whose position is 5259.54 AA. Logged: 24.5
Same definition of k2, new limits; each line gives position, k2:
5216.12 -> 24.6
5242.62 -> 24.6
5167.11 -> 25.8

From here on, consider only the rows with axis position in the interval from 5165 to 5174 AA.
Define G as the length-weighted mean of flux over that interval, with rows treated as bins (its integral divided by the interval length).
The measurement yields 25.2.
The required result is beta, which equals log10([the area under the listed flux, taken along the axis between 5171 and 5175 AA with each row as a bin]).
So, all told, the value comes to 1.99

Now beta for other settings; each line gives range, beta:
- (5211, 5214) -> 1.87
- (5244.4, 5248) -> 1.92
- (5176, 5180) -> 2.01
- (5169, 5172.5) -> 1.94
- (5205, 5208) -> 1.87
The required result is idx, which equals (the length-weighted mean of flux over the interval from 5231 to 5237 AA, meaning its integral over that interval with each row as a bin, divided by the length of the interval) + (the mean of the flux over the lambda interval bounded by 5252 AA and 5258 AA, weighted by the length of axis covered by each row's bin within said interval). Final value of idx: 49.0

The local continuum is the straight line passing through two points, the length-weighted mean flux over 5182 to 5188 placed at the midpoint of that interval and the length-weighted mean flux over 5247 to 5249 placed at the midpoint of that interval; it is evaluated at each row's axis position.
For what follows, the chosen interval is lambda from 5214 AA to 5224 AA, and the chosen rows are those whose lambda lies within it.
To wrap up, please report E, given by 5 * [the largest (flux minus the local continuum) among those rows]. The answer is 7.2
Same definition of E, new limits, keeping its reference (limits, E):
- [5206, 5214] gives 2.7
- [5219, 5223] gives 6.0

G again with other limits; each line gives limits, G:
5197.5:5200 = 25.1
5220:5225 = 25.2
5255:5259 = 24.8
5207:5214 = 24.8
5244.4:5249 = 23.2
